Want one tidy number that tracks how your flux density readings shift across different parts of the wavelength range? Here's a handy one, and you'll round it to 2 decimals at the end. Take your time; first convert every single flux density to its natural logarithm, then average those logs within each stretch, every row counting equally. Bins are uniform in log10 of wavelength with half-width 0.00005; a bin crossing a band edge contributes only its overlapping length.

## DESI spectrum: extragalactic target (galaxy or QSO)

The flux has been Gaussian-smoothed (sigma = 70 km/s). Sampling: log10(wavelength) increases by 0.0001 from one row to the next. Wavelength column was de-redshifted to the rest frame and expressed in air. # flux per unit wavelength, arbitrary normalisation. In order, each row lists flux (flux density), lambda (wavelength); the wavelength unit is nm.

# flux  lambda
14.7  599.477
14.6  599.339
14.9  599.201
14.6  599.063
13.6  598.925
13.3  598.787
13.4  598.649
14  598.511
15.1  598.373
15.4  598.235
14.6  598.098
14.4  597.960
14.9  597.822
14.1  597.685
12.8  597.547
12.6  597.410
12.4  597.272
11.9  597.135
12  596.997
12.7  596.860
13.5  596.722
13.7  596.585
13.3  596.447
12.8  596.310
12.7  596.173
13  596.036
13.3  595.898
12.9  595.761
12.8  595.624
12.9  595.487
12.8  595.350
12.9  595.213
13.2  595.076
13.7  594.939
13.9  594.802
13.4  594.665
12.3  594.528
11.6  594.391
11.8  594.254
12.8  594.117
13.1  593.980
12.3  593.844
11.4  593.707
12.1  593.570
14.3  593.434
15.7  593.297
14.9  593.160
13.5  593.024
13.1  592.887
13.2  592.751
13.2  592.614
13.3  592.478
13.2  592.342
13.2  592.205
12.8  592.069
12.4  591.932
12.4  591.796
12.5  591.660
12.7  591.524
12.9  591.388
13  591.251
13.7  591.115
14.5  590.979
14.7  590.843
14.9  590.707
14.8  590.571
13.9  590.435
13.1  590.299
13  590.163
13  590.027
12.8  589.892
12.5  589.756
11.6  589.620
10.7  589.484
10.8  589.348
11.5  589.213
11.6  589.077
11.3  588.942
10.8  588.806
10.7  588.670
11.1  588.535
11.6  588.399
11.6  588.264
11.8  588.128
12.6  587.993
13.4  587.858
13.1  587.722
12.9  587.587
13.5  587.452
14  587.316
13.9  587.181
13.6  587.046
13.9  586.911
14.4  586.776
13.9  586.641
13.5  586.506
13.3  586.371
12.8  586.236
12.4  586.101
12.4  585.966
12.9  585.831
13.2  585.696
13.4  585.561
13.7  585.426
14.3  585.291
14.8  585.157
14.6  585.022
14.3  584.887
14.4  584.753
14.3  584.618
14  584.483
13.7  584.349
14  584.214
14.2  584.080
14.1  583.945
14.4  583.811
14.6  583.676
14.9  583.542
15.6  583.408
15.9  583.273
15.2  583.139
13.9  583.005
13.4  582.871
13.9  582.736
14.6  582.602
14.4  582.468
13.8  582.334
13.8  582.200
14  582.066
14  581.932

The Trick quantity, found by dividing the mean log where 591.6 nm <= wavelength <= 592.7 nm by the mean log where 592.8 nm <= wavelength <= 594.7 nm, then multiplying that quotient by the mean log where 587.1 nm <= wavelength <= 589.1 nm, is 2.50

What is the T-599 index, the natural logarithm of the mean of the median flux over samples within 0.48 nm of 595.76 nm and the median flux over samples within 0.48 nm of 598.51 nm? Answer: 2.60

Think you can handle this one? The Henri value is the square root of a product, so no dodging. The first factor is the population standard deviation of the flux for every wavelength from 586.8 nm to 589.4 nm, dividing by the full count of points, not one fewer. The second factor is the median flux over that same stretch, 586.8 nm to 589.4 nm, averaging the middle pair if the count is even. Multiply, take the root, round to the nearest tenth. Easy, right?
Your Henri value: 3.7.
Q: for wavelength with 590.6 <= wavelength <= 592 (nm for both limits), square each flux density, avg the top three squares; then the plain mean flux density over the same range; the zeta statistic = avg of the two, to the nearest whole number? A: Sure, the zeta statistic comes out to 115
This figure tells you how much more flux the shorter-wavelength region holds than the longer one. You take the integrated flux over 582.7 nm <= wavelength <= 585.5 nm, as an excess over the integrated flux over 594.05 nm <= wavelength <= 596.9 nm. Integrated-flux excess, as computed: 3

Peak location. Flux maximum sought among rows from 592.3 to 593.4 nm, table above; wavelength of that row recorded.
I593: 593.297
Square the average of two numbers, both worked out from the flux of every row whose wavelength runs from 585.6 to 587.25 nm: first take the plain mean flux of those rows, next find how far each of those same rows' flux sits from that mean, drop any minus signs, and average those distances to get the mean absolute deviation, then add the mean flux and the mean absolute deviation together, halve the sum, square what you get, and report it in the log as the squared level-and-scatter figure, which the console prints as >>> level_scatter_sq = 48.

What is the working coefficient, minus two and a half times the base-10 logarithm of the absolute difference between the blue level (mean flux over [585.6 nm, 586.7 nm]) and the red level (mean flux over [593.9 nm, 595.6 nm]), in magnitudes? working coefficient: 1.8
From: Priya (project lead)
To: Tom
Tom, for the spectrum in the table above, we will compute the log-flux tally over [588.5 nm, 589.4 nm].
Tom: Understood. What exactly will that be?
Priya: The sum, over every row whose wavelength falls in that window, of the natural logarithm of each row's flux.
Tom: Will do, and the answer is 16.9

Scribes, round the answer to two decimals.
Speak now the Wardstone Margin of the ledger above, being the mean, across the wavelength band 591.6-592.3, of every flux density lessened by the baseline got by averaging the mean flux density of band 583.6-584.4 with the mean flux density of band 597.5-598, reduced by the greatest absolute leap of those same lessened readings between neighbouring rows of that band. -1.85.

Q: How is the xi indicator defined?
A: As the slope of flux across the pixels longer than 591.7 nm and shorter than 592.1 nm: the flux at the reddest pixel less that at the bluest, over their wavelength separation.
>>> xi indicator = 1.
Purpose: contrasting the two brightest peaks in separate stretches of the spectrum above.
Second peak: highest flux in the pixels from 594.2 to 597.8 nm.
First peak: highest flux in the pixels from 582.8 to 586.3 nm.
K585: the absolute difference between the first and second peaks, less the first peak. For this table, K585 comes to -14.1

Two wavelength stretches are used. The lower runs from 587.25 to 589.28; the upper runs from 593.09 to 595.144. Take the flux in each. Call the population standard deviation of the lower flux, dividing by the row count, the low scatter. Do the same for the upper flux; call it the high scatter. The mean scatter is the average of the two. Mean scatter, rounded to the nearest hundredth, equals 1.11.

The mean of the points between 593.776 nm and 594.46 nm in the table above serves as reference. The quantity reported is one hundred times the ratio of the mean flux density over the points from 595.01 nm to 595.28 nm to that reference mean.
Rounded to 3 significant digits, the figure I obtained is 106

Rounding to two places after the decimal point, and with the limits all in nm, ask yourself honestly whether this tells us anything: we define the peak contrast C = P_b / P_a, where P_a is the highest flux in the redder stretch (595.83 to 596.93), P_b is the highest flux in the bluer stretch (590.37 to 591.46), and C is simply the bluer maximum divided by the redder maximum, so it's 1.09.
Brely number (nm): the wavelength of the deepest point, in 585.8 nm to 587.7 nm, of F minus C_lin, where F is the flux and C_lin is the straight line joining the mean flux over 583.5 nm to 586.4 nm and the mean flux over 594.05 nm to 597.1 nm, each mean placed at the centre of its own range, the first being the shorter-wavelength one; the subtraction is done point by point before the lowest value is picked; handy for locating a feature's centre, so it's 585.966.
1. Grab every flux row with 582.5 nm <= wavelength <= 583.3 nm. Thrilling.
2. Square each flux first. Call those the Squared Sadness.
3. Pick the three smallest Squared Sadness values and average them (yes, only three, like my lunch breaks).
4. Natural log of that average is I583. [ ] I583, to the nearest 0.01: 5.24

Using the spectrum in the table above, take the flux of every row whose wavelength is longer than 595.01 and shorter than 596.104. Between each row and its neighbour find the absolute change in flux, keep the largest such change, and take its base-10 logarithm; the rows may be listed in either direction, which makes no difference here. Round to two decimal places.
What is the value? -0.40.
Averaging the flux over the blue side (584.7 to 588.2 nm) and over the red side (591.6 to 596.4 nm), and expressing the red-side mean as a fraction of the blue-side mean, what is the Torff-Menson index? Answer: 0.964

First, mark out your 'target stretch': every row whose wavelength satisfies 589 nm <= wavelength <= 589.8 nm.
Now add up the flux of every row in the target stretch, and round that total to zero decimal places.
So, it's 69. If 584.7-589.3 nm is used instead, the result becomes 441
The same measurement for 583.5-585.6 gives 228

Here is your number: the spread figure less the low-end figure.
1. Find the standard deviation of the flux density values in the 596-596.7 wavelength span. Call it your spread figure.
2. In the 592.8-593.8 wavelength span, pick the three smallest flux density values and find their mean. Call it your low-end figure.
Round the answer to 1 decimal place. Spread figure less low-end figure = -11.8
